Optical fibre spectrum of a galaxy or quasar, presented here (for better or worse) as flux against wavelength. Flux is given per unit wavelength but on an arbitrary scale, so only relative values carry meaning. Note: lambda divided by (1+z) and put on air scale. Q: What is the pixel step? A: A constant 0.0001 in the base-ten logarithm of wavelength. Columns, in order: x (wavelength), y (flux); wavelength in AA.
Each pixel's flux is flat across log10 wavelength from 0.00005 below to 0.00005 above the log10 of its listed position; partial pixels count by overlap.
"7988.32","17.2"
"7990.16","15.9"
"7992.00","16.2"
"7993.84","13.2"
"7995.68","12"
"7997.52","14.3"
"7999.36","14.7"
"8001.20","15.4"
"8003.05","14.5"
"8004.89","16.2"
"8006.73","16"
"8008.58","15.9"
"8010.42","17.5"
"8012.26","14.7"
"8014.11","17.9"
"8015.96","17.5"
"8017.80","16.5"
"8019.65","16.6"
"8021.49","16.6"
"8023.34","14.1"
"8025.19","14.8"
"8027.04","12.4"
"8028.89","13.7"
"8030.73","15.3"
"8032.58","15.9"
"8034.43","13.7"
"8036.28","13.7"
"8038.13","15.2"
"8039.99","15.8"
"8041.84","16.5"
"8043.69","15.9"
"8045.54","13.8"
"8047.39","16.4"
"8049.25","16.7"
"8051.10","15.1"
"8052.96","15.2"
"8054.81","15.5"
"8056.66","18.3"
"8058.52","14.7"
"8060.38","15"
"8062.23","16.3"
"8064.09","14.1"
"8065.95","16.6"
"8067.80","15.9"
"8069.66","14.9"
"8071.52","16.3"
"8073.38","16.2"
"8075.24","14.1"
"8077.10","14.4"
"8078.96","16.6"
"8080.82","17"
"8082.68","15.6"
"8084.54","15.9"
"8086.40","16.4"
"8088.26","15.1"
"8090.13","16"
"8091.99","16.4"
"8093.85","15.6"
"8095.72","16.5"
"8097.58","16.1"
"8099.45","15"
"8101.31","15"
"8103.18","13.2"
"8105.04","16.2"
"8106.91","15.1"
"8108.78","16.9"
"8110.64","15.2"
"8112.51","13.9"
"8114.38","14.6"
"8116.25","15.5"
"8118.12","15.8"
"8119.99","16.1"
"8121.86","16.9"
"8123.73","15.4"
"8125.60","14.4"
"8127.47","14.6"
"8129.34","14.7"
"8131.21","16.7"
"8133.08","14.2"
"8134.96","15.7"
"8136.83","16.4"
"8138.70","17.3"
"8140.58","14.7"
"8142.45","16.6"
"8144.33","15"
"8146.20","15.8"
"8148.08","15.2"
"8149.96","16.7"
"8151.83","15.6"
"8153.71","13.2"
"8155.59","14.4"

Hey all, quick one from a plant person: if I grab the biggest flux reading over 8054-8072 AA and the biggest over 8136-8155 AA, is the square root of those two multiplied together 17.8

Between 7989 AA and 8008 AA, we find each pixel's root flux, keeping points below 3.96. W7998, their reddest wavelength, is 8003.05 AA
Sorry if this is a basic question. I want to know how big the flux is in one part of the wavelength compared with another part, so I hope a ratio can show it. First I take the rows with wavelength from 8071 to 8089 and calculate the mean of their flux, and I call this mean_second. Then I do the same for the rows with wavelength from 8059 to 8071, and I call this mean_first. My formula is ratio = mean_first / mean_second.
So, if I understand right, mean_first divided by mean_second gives 0.981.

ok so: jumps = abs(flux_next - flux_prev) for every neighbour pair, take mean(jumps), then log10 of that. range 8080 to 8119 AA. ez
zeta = 0.013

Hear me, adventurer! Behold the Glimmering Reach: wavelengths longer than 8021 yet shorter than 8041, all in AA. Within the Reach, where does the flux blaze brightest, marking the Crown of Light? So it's 8021.49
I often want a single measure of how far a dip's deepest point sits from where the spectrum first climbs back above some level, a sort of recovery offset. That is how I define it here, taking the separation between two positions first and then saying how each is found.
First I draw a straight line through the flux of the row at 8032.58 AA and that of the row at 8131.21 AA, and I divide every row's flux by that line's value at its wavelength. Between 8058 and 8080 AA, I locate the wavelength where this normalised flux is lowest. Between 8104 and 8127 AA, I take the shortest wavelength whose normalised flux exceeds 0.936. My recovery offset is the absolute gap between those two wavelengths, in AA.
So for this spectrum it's 29.8 AA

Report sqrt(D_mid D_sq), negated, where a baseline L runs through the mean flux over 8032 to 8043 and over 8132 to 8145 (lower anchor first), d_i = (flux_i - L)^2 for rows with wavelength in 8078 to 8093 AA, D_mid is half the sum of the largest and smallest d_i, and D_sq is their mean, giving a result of -1.1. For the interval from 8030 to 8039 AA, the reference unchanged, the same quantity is -1.0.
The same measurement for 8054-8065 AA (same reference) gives -3.1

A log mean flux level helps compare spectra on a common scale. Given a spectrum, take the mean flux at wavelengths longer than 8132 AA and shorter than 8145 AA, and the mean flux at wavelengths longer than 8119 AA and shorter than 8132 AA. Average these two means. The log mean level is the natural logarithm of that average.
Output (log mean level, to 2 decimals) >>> 2.75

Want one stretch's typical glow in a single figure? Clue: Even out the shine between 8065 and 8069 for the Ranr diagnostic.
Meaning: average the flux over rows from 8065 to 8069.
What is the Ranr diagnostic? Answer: 16.2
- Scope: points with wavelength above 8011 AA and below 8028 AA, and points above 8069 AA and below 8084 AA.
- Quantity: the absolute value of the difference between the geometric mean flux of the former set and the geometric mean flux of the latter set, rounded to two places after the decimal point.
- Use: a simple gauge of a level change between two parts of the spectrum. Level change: 0.02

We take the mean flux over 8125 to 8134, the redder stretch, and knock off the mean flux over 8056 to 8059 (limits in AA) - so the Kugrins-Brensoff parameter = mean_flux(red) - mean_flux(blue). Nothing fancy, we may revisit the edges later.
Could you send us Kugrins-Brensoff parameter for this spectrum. -1.6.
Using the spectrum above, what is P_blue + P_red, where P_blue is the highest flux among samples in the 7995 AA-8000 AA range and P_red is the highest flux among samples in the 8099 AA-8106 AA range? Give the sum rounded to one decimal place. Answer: 30.9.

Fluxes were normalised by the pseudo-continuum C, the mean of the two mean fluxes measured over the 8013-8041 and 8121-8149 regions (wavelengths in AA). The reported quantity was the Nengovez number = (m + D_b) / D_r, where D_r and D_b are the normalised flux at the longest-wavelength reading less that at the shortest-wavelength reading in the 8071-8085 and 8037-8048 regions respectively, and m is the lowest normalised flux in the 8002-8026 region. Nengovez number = -38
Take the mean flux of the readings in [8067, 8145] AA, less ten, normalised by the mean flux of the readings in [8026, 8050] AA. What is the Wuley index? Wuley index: 0.372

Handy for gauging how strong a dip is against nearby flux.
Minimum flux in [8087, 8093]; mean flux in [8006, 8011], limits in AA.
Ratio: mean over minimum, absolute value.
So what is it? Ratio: 1.09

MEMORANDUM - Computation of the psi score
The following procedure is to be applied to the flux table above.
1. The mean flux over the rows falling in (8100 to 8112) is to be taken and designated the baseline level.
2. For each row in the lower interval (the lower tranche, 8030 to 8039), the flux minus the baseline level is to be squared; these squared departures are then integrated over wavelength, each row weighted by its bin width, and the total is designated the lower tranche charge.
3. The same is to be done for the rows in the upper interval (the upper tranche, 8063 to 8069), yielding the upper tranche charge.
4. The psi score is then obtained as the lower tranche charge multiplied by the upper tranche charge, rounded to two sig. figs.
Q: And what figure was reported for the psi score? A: 65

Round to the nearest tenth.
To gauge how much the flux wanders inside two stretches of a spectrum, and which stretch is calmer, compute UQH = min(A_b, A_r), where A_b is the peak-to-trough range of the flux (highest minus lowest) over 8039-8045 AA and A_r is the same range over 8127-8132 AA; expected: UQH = 0.7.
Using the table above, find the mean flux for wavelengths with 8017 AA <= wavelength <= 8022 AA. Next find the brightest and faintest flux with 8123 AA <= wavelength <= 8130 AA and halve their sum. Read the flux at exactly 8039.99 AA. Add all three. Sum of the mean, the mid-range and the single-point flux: 47.3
